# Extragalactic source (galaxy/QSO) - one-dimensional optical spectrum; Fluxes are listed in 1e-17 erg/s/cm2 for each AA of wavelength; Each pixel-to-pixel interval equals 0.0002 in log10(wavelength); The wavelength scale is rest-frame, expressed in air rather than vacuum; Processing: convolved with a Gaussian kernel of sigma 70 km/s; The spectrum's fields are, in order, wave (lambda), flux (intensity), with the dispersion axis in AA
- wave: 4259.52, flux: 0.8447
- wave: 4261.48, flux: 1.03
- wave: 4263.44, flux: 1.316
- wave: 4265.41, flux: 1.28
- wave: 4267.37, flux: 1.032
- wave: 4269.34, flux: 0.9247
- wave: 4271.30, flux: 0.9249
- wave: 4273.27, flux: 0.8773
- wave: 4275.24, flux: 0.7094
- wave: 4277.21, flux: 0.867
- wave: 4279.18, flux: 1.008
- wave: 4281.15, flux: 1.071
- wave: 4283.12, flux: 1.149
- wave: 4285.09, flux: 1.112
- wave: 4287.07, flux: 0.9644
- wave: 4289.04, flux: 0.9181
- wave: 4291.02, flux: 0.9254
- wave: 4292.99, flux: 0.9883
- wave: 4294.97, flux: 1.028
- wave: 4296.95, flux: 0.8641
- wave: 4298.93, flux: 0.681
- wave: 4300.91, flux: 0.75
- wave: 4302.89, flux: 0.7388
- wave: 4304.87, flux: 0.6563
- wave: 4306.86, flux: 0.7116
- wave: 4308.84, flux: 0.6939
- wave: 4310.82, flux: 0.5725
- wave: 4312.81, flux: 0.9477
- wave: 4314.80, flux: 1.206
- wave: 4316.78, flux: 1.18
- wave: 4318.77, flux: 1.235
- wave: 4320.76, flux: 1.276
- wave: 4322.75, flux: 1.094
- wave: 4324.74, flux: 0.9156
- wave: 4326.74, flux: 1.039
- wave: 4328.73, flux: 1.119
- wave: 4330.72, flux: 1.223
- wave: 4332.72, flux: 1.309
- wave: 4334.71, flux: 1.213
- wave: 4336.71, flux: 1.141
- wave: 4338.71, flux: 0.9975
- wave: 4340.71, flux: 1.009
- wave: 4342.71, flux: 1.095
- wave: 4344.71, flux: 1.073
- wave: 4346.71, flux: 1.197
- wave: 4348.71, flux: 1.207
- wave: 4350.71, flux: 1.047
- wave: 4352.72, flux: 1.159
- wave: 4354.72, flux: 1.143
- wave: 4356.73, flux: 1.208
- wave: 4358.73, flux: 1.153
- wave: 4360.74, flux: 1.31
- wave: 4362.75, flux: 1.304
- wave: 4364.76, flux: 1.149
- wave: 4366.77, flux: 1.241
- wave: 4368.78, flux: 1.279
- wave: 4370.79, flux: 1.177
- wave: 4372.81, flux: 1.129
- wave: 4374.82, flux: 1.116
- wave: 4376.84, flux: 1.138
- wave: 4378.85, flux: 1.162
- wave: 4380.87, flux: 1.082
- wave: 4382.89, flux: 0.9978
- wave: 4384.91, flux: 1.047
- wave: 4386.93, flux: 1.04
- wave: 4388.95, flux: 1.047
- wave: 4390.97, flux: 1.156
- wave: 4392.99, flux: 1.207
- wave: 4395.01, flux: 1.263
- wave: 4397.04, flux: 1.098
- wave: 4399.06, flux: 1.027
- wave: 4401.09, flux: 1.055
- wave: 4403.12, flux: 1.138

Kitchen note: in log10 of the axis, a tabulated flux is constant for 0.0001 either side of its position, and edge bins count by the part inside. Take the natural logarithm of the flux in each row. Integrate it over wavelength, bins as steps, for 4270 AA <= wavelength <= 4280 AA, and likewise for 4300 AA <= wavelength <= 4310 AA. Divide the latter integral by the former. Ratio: 2.52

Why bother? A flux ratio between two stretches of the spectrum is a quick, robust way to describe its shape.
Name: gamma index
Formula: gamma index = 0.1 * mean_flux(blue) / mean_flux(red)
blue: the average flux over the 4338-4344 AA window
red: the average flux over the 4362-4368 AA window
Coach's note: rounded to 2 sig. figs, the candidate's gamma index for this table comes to 0.084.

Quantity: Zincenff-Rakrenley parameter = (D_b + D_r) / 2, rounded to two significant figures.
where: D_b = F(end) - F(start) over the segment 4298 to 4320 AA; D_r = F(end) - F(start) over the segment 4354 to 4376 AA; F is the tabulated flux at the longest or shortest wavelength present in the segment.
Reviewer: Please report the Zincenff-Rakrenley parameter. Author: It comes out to 0.26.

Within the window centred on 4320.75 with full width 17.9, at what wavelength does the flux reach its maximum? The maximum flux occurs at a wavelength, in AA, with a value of 4320.76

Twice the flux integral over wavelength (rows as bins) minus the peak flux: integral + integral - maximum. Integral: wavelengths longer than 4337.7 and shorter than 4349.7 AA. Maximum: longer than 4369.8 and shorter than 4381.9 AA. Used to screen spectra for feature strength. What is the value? 25.1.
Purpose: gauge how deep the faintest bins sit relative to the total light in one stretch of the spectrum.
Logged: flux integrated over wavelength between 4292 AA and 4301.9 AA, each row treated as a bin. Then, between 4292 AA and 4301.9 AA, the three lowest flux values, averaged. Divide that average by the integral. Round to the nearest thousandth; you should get 0.090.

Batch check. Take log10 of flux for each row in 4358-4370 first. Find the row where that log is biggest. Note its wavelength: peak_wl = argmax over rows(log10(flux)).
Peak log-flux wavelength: 4360.74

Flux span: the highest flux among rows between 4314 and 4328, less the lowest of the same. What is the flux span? 0.36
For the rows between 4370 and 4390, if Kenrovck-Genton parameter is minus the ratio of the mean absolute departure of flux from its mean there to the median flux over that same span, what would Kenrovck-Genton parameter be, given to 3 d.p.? -0.046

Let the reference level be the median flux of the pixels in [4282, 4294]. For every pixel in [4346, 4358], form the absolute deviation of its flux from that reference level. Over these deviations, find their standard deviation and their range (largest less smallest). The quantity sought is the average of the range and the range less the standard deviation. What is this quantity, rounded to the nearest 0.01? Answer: 0.13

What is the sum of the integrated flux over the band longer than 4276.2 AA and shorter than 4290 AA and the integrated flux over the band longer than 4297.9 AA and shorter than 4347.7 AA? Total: 64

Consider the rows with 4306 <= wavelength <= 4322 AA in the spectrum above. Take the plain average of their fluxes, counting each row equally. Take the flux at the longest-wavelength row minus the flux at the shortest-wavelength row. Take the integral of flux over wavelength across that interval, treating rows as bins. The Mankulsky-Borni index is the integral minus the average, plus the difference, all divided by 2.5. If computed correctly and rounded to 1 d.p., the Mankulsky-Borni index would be 6.1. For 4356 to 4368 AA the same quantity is 5.4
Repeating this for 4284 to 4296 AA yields 4.3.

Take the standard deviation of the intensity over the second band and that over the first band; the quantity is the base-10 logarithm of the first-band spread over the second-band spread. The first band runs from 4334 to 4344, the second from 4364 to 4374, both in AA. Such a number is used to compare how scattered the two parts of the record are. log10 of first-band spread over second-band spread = 0.16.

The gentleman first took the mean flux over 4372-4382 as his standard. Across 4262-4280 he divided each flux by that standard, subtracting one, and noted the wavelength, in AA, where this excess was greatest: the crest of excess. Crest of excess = 4263.44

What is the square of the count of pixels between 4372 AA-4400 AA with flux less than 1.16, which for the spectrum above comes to 121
